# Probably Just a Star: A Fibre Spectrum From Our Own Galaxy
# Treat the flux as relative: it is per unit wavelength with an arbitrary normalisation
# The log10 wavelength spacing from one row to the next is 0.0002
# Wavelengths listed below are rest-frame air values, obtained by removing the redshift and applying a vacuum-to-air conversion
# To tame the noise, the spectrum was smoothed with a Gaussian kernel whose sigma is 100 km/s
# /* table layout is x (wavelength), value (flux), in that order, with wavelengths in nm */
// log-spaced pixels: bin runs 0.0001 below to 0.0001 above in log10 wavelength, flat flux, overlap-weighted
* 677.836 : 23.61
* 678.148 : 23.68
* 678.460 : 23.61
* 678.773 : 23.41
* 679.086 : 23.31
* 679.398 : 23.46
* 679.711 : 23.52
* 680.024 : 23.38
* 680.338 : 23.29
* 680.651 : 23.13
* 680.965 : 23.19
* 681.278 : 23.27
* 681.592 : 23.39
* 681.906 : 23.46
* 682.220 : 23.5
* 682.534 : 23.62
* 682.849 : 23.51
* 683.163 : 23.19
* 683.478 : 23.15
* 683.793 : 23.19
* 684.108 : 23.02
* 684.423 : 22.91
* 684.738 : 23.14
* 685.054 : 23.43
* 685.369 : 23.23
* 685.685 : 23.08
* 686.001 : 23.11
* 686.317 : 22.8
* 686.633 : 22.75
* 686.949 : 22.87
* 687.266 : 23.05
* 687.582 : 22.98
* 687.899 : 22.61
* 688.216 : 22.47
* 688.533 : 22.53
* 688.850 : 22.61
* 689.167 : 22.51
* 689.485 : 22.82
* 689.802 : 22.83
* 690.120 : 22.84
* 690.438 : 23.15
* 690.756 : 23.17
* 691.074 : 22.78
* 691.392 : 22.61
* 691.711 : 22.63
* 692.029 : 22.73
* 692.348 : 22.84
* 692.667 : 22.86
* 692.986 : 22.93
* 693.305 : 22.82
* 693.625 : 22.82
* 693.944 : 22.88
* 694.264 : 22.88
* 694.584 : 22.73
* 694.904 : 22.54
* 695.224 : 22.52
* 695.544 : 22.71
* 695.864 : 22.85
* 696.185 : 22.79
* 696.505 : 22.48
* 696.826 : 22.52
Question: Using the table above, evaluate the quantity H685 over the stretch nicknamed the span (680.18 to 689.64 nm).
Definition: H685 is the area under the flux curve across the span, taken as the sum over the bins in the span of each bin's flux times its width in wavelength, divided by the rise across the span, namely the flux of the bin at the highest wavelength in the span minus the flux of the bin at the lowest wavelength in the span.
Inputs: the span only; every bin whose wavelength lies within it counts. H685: -464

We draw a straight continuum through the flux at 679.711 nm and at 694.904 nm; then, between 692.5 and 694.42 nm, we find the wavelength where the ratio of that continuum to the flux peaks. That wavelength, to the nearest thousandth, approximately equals 692.667 nm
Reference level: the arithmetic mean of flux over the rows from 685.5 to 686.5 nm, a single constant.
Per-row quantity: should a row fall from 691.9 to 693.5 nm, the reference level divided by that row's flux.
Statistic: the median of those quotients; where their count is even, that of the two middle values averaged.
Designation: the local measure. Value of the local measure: 1.01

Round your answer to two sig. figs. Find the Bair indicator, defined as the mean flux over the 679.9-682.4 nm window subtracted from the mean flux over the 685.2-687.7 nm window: -0.34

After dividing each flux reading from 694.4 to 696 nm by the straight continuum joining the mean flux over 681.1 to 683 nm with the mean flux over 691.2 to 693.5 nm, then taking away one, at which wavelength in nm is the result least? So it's 694.904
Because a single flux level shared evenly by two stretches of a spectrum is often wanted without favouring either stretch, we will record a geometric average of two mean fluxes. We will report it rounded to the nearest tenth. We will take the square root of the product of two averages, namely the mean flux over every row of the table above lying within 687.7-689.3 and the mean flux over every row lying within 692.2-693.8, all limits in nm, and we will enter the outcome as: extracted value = 22.7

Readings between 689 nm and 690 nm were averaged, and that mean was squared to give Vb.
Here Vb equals 516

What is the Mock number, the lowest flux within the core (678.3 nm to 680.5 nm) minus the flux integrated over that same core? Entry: -28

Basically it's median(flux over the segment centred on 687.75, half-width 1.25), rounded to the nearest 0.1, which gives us 22.7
